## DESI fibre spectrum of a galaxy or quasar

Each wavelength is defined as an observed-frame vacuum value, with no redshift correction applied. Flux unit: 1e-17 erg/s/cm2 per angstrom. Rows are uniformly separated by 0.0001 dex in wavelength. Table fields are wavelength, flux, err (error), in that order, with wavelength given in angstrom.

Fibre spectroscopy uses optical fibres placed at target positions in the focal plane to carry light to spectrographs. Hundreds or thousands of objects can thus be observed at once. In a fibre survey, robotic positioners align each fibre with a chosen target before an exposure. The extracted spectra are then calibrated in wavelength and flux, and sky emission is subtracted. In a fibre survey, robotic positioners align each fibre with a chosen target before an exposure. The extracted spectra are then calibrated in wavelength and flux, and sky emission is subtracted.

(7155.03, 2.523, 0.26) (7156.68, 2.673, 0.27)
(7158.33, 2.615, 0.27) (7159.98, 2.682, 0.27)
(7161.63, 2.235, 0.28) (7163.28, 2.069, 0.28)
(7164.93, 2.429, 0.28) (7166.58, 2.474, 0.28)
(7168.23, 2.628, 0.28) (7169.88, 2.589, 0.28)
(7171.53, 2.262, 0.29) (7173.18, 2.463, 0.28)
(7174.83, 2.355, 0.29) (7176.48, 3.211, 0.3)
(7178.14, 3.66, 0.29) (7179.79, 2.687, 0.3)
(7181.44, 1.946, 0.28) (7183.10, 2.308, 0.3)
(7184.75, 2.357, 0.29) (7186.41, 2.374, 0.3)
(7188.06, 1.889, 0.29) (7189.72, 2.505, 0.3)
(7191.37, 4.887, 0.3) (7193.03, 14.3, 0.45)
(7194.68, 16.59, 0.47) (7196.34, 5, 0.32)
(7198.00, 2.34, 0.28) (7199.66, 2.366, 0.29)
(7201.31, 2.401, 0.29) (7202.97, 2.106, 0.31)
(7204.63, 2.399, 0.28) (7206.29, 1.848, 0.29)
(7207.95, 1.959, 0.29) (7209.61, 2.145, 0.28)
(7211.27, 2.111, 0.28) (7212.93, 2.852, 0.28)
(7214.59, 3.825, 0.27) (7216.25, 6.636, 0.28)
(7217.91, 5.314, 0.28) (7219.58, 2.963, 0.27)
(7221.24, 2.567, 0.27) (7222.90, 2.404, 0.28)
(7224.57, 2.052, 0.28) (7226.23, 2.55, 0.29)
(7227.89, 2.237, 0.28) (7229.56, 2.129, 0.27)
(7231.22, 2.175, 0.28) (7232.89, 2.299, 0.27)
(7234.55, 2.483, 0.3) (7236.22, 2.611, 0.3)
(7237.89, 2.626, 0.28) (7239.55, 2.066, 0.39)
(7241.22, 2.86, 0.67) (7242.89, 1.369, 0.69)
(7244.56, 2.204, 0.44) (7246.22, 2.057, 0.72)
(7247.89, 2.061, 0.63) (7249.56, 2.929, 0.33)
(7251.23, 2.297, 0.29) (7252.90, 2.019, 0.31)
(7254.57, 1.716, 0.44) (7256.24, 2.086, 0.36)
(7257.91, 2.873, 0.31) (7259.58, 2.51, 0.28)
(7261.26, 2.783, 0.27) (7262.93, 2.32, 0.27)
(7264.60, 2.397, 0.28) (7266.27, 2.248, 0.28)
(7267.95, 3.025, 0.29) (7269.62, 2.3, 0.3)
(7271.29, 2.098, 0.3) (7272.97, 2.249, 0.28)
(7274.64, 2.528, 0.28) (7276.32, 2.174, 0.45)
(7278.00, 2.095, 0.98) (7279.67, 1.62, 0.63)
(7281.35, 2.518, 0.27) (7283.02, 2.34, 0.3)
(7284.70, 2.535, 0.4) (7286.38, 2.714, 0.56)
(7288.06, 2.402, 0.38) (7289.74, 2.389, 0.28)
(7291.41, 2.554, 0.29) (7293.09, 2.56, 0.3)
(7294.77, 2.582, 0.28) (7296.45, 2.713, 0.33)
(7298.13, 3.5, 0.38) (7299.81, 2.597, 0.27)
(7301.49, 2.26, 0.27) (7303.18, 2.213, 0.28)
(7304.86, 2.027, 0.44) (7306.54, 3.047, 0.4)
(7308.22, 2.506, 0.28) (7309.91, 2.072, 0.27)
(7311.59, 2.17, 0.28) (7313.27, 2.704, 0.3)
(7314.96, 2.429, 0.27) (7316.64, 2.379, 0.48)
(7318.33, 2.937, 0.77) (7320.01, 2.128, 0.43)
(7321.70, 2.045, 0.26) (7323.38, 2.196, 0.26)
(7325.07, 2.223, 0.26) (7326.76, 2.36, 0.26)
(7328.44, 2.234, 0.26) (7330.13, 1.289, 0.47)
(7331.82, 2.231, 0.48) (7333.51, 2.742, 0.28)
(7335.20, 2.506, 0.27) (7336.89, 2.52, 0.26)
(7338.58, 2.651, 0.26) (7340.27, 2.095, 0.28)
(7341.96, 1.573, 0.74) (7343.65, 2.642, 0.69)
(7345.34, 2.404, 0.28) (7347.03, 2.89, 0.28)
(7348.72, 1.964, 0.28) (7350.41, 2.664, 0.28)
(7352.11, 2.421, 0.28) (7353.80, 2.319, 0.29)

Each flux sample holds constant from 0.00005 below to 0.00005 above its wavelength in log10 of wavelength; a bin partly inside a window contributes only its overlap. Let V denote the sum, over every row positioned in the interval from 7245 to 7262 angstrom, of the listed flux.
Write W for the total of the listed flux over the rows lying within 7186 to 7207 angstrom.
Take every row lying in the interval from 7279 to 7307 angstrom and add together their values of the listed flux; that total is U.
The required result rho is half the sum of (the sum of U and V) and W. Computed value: 63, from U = 43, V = 23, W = 61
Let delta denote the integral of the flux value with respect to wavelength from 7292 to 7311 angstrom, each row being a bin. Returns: 48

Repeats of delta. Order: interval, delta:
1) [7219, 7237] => 43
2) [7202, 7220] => 56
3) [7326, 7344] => 40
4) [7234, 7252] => 42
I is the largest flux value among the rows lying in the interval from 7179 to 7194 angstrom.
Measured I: 14.3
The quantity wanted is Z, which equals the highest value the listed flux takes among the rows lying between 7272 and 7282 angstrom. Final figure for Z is 2.528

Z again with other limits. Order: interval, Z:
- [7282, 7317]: 3.5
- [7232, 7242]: 2.86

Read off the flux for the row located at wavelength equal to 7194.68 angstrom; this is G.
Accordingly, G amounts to 16.59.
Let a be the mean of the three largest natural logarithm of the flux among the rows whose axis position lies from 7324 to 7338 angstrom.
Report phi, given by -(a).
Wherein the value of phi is -0.95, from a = 0.95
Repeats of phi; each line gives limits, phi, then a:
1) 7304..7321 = -1.06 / 1.06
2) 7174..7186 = -1.15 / 1.15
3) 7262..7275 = -0.97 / 0.97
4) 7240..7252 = -0.99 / 0.99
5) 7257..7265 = -1.00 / 1.00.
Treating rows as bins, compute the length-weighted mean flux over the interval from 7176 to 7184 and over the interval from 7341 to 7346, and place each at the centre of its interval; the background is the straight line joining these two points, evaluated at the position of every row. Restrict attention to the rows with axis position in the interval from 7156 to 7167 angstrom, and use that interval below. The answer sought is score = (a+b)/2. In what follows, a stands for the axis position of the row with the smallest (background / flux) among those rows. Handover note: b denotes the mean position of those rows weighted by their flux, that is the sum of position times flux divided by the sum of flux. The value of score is 7160.7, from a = 7159.98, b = 7161.5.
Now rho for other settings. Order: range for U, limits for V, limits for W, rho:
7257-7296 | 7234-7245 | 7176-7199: 69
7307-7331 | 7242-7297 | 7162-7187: 73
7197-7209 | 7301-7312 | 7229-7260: 38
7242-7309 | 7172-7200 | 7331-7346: 95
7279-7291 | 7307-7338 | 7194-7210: 49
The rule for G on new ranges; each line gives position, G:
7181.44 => 1.946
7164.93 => 2.429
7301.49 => 2.26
